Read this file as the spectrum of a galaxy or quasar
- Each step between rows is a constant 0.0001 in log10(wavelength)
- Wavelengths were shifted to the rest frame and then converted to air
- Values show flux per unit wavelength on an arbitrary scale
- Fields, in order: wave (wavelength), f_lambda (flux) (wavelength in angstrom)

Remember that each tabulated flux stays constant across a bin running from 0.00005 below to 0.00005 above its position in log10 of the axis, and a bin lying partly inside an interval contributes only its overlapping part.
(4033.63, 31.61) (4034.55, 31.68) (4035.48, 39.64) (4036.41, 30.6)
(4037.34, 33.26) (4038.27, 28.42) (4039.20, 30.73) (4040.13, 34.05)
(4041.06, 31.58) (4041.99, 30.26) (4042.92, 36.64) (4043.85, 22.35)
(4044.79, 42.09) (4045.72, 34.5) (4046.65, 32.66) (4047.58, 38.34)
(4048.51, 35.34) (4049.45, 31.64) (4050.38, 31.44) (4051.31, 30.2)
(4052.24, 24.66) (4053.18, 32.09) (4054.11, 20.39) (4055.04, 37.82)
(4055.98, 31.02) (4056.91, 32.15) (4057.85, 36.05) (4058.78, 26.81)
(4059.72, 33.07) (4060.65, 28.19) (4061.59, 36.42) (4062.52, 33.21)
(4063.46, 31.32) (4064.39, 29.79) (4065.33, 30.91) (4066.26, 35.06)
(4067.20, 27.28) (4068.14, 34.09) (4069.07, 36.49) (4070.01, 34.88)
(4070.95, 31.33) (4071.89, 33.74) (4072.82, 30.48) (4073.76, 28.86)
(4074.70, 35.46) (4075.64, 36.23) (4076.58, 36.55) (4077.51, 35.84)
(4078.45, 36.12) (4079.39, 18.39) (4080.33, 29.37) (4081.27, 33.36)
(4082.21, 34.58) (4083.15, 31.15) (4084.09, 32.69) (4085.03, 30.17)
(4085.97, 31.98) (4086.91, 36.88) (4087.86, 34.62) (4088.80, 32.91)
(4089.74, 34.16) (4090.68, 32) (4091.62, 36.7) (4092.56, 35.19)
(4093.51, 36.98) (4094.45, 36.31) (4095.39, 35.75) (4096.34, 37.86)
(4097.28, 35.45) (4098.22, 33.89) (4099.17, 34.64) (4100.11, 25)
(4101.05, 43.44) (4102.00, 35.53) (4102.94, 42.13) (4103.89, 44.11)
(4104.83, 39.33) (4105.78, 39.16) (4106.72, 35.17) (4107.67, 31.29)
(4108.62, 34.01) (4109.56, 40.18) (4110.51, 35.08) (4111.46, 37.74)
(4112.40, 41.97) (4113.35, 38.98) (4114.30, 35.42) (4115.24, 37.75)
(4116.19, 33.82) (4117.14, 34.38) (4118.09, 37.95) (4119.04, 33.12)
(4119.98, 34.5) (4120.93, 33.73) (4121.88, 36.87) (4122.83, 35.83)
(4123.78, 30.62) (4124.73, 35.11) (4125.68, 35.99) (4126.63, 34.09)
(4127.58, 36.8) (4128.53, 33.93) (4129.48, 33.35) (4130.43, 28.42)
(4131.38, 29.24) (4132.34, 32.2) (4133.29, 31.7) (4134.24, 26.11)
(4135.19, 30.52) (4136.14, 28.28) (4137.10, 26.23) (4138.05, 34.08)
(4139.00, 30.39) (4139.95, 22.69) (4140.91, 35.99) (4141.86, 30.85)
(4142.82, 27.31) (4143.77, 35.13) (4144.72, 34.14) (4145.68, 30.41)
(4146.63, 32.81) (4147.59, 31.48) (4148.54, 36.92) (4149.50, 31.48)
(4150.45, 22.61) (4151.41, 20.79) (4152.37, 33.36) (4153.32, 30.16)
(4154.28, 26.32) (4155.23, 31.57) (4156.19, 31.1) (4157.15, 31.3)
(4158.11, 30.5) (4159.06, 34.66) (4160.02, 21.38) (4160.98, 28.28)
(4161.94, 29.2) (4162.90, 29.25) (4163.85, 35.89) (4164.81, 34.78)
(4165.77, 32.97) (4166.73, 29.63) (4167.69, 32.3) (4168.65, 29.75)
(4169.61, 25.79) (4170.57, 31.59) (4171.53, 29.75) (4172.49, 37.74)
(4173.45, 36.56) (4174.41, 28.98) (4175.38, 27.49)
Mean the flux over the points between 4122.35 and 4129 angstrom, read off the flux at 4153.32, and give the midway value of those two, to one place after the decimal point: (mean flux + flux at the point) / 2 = 32.4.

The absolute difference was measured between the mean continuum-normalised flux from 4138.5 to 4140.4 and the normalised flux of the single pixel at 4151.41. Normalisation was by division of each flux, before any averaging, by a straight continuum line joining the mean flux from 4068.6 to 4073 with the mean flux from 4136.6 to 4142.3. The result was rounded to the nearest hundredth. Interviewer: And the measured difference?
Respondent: 0.18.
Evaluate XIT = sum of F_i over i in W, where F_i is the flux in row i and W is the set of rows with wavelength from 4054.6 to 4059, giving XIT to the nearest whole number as 164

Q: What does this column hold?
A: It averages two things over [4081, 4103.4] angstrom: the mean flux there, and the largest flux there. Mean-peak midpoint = 39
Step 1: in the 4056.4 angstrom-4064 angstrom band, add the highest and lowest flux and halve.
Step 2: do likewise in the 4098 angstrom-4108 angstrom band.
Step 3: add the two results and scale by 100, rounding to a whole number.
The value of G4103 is 6617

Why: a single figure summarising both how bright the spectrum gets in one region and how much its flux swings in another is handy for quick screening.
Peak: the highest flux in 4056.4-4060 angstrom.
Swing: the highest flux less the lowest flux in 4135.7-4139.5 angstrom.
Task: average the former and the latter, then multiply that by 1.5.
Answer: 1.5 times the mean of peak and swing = 33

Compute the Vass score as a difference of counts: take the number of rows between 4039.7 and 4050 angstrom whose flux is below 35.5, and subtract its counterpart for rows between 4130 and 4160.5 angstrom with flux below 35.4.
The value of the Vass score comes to -22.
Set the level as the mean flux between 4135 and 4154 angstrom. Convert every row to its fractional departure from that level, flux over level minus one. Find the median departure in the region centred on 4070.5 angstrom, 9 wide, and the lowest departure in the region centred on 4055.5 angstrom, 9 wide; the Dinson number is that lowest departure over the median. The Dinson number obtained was -2.7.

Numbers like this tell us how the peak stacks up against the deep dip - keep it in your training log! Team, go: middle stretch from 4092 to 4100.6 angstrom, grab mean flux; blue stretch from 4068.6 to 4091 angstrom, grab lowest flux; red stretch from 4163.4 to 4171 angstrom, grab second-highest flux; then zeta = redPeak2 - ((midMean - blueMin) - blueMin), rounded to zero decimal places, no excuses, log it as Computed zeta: 37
